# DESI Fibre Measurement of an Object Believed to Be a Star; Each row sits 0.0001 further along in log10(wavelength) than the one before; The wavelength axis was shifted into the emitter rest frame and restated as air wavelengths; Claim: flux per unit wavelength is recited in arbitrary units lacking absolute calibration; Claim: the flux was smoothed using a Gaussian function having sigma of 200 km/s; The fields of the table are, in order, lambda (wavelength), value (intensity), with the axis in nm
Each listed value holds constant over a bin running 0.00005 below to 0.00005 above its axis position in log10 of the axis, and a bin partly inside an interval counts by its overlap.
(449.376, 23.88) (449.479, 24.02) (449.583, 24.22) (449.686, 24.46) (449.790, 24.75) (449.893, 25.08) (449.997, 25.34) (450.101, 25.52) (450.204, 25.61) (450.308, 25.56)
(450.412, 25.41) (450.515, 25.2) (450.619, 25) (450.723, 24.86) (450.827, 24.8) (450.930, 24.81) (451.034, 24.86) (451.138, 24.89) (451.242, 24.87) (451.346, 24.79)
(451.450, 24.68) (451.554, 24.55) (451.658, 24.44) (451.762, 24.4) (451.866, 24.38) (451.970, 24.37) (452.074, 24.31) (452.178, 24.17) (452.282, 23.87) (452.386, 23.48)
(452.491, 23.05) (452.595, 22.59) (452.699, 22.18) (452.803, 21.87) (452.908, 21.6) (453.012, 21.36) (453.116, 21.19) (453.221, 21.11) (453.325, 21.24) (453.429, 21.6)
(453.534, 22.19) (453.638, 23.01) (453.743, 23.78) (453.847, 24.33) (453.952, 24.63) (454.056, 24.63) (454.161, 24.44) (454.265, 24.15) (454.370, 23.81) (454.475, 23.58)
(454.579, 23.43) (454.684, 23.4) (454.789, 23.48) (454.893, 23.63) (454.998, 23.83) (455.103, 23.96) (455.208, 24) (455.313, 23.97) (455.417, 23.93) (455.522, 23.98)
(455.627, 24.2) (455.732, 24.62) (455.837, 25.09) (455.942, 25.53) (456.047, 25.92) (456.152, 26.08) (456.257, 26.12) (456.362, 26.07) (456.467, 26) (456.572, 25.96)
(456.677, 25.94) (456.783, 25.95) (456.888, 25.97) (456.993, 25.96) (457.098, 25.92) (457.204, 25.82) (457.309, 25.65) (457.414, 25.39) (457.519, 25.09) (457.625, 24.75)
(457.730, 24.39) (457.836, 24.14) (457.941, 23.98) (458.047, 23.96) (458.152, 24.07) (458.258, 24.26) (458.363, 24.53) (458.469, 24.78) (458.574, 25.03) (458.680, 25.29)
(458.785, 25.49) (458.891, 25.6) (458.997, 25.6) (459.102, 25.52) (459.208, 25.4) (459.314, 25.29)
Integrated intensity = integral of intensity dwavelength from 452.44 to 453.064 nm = 14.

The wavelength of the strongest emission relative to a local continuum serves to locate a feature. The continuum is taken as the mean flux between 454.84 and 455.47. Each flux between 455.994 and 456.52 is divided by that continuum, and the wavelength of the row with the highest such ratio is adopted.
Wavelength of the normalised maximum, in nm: 456.257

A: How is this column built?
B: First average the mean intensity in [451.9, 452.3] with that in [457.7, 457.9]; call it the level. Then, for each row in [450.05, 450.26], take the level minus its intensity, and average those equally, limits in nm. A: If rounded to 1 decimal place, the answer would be -1.3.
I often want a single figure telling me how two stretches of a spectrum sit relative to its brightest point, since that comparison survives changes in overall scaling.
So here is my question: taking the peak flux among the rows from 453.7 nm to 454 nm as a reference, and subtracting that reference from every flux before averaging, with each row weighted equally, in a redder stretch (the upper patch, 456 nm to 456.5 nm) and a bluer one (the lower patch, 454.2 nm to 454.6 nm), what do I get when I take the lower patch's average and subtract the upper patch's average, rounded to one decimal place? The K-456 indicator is -2.3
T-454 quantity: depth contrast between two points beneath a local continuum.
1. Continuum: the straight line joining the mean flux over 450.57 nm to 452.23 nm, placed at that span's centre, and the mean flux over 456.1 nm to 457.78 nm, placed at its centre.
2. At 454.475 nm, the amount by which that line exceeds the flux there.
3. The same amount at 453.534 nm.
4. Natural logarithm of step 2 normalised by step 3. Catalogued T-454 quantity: -0.6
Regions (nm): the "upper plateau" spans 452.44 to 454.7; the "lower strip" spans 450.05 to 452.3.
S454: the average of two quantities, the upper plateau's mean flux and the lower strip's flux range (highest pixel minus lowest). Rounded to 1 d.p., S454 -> 12.3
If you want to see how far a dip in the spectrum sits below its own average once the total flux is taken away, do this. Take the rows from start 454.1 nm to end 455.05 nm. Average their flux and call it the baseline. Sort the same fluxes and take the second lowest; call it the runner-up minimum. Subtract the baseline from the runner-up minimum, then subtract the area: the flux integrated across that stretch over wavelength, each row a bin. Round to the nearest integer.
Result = -23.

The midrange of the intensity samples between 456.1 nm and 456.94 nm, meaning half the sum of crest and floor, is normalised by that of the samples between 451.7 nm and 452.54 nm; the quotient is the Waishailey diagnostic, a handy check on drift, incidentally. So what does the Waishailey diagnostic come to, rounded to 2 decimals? 1.10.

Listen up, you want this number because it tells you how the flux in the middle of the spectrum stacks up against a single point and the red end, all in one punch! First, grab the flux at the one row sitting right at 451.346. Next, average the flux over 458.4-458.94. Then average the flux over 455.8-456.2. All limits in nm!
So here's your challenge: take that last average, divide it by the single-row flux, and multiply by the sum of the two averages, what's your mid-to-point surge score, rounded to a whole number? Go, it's 53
